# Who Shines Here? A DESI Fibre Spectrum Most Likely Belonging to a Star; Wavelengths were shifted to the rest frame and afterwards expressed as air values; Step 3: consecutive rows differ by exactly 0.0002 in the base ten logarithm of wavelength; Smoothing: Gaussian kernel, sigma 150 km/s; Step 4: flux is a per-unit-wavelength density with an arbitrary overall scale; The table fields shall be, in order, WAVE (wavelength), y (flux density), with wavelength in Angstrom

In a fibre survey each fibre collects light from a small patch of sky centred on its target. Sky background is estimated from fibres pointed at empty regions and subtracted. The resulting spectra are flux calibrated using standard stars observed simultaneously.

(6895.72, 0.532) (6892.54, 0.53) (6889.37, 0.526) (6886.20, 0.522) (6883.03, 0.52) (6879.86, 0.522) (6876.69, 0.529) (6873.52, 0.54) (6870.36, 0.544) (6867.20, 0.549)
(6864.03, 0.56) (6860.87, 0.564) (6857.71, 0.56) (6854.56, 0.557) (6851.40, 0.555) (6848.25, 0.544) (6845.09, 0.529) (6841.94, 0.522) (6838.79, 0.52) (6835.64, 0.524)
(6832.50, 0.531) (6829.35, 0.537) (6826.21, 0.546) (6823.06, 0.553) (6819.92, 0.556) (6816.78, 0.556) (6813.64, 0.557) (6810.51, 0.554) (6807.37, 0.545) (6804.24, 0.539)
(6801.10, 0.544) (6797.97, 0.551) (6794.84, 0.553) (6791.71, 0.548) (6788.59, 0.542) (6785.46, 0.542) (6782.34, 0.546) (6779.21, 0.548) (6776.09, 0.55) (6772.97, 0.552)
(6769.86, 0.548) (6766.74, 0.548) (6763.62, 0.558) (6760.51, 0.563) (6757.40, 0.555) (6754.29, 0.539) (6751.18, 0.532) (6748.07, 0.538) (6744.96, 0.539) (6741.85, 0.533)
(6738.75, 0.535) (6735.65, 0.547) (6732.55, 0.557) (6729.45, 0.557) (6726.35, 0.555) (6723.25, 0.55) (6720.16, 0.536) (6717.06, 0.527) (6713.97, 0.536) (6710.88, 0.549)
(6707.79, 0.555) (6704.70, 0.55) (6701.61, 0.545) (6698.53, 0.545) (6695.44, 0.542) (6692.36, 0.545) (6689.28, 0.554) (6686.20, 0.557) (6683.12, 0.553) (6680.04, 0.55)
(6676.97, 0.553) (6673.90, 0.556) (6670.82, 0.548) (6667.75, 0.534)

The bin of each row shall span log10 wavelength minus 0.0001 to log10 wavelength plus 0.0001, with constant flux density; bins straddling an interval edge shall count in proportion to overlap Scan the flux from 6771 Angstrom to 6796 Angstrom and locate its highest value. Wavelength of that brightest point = 6794.84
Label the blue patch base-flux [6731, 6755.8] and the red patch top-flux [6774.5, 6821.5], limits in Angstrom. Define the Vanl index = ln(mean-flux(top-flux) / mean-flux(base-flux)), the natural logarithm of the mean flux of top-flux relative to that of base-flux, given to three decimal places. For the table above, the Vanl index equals 0.016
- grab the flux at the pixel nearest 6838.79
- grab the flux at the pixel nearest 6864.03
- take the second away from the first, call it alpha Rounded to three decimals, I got -0.040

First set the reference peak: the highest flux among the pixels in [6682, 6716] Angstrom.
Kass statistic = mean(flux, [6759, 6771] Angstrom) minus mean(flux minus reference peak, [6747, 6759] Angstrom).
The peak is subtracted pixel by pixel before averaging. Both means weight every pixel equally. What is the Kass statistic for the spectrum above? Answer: 0.570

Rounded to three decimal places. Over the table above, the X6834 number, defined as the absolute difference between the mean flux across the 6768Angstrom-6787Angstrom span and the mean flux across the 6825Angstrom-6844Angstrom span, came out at 0.018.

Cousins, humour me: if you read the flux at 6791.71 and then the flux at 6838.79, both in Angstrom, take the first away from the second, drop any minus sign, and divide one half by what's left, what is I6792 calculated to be 18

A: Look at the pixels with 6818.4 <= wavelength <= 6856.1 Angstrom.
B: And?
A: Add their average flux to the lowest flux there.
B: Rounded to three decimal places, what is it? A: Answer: 1.059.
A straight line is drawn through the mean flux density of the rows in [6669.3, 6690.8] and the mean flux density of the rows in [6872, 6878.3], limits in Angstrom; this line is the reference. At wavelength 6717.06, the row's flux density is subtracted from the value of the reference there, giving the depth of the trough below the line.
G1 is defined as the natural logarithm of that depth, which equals -3.8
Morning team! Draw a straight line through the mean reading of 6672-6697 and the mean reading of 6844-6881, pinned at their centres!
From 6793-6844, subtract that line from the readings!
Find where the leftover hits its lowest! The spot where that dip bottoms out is 6838.79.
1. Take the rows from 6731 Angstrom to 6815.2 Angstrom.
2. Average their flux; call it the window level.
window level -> 0.547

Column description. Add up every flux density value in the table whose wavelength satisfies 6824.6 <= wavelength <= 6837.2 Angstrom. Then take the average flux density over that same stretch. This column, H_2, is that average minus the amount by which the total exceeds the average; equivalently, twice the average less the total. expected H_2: -1.07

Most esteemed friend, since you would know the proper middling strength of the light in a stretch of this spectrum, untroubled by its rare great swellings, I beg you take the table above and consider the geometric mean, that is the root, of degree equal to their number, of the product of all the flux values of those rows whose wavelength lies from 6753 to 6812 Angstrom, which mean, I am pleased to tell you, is 0.549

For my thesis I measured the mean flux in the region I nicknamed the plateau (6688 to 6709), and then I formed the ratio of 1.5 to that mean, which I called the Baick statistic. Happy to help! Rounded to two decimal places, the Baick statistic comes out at 2.74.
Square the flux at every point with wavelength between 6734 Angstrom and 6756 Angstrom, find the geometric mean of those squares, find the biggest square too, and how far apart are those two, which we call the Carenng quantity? 0.0102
